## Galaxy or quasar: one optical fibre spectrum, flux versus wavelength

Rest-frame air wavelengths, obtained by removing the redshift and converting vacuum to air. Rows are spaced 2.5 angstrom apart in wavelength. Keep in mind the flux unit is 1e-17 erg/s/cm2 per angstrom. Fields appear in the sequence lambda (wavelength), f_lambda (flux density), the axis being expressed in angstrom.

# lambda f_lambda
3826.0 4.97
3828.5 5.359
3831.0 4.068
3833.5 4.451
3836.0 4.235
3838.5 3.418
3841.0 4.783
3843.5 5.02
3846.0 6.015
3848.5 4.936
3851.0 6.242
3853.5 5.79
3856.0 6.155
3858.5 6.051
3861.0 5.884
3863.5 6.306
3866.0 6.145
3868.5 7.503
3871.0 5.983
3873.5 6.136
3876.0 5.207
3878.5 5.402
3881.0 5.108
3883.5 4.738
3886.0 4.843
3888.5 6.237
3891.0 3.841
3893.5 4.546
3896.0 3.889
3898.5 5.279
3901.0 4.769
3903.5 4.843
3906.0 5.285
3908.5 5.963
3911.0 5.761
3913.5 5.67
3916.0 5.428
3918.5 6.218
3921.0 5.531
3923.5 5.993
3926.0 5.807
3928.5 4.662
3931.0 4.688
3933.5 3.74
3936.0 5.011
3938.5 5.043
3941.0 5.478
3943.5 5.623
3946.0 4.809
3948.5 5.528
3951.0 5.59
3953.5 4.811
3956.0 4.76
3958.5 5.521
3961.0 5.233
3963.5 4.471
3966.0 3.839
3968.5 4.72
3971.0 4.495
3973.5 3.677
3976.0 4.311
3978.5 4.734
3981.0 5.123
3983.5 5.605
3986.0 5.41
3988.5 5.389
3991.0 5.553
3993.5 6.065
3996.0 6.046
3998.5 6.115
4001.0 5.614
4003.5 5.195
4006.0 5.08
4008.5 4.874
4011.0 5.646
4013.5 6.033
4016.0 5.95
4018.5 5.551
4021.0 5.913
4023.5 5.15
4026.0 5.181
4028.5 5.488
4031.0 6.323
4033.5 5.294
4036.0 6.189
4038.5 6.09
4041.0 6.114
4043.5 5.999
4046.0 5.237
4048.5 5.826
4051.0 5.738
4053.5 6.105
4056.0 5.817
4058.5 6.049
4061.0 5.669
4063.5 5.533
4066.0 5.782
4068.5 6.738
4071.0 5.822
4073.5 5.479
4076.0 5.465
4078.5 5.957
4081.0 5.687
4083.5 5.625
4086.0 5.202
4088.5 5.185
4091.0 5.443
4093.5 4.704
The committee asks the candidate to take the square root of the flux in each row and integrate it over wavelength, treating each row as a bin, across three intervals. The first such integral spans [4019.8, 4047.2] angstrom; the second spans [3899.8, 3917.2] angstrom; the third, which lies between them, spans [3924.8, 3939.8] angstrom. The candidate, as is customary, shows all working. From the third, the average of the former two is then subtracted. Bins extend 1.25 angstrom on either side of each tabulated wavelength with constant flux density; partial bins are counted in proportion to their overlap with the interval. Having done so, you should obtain -20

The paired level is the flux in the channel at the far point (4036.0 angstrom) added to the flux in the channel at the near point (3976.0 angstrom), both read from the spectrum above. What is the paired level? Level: 10.5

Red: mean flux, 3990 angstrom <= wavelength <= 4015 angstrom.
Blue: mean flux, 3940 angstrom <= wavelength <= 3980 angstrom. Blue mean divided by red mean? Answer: 0.86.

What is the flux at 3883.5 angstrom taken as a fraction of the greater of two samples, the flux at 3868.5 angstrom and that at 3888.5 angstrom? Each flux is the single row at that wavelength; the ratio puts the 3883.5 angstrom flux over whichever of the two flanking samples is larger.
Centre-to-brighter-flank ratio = 0.63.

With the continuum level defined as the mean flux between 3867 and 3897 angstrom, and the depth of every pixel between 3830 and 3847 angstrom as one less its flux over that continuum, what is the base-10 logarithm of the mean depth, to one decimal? -0.9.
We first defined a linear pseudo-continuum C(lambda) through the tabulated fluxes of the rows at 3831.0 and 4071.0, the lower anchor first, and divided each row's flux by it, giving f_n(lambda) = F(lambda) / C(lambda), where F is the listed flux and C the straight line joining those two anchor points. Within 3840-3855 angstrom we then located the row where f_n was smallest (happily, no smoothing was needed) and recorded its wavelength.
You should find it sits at 3841.0 angstrom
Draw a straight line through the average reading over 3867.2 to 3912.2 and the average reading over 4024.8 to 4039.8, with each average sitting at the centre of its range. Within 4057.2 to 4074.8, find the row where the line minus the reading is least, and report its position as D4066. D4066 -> 4068.5 angstrom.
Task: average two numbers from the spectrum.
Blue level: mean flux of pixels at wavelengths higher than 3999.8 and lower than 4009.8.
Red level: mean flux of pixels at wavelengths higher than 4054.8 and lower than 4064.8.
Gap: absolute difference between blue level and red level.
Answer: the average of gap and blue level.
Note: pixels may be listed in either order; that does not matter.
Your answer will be 2.88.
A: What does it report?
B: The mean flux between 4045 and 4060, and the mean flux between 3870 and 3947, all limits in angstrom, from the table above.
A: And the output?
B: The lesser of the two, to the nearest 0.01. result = 5.21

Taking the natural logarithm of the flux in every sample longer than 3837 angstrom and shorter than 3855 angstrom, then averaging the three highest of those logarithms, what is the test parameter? 1.79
